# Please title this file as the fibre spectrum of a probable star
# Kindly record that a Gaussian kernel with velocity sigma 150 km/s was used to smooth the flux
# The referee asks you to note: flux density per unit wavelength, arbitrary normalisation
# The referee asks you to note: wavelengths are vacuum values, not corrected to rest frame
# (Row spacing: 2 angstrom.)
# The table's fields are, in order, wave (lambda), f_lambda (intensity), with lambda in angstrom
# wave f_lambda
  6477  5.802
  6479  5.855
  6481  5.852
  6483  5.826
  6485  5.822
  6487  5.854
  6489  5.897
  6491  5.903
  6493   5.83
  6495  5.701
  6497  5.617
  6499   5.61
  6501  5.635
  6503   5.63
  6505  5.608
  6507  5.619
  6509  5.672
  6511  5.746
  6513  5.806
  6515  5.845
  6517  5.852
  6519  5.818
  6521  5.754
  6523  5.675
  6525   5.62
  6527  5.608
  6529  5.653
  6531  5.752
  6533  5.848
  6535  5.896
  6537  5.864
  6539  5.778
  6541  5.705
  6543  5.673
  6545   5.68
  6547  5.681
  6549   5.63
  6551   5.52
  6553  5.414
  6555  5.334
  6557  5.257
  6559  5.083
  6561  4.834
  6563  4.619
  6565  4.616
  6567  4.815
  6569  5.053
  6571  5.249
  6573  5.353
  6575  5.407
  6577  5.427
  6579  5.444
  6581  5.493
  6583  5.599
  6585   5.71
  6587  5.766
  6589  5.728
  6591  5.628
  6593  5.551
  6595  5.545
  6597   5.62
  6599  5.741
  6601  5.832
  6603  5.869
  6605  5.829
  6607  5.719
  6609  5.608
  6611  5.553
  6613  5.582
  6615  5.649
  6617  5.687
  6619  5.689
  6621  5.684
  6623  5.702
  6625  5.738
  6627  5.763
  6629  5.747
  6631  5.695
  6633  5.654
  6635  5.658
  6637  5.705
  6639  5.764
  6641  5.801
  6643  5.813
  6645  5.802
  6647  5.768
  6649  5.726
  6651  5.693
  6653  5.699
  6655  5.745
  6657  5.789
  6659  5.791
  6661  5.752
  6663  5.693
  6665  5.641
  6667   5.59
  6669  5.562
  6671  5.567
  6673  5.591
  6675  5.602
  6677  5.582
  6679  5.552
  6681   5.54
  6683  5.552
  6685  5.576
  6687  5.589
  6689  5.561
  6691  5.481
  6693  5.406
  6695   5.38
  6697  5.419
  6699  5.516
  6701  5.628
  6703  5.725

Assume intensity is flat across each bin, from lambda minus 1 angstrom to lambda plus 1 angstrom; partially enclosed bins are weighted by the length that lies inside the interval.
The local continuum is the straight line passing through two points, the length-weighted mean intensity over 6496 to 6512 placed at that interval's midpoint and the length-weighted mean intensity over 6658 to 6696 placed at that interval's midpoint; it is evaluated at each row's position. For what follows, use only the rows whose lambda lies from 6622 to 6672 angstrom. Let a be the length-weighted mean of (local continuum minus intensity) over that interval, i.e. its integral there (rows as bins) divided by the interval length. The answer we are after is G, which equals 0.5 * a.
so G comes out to -0.06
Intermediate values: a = -0.1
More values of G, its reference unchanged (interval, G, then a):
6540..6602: 0.10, 0.2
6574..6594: 0.02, 0.0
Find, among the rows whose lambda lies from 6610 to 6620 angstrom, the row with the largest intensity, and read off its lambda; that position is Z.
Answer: 6619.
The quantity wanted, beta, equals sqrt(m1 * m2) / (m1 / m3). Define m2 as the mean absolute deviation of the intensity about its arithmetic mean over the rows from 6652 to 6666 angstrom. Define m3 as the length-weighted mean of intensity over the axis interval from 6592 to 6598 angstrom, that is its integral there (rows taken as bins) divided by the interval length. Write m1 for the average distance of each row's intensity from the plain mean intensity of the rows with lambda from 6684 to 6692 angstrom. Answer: 6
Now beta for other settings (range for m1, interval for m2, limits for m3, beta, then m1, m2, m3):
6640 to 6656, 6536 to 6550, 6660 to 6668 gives 7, 0.04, 0.060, 5.67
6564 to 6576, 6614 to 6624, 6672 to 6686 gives 1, 0.25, 0.013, 5.57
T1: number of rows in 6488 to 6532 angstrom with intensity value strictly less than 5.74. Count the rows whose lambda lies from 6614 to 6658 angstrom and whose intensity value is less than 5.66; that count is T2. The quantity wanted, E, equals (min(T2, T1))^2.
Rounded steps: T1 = 12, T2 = 3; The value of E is 9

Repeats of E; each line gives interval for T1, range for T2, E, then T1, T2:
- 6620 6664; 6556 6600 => 121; 11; 18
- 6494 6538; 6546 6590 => 144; 12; 18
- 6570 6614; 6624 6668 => 16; 17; 4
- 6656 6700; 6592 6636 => 81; 19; 9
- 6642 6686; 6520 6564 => 121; 15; 11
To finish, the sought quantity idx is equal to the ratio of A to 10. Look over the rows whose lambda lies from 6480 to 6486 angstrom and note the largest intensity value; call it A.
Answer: 0.585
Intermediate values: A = 5.852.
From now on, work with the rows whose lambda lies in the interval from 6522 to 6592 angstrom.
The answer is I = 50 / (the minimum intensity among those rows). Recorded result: 10.83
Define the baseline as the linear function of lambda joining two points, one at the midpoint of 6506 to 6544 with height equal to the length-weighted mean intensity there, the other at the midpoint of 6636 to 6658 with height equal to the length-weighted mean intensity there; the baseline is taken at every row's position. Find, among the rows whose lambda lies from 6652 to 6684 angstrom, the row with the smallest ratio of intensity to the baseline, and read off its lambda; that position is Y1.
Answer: 6681 angstrom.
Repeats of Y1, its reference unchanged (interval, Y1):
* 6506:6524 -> 6507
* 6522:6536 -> 6527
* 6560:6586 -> 6565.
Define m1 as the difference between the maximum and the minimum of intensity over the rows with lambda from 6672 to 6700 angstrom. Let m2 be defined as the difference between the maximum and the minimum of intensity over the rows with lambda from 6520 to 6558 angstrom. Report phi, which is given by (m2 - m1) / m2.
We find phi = 0.7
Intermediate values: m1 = 0.2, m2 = 0.64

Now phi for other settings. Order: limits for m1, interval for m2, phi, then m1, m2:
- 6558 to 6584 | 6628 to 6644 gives -5.2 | 1.0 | 0.16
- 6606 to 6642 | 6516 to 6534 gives 0.0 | 0.2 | 0.24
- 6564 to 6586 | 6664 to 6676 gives -12.8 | 1.1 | 0.08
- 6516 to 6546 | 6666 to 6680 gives -4.8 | 0.3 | 0.05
